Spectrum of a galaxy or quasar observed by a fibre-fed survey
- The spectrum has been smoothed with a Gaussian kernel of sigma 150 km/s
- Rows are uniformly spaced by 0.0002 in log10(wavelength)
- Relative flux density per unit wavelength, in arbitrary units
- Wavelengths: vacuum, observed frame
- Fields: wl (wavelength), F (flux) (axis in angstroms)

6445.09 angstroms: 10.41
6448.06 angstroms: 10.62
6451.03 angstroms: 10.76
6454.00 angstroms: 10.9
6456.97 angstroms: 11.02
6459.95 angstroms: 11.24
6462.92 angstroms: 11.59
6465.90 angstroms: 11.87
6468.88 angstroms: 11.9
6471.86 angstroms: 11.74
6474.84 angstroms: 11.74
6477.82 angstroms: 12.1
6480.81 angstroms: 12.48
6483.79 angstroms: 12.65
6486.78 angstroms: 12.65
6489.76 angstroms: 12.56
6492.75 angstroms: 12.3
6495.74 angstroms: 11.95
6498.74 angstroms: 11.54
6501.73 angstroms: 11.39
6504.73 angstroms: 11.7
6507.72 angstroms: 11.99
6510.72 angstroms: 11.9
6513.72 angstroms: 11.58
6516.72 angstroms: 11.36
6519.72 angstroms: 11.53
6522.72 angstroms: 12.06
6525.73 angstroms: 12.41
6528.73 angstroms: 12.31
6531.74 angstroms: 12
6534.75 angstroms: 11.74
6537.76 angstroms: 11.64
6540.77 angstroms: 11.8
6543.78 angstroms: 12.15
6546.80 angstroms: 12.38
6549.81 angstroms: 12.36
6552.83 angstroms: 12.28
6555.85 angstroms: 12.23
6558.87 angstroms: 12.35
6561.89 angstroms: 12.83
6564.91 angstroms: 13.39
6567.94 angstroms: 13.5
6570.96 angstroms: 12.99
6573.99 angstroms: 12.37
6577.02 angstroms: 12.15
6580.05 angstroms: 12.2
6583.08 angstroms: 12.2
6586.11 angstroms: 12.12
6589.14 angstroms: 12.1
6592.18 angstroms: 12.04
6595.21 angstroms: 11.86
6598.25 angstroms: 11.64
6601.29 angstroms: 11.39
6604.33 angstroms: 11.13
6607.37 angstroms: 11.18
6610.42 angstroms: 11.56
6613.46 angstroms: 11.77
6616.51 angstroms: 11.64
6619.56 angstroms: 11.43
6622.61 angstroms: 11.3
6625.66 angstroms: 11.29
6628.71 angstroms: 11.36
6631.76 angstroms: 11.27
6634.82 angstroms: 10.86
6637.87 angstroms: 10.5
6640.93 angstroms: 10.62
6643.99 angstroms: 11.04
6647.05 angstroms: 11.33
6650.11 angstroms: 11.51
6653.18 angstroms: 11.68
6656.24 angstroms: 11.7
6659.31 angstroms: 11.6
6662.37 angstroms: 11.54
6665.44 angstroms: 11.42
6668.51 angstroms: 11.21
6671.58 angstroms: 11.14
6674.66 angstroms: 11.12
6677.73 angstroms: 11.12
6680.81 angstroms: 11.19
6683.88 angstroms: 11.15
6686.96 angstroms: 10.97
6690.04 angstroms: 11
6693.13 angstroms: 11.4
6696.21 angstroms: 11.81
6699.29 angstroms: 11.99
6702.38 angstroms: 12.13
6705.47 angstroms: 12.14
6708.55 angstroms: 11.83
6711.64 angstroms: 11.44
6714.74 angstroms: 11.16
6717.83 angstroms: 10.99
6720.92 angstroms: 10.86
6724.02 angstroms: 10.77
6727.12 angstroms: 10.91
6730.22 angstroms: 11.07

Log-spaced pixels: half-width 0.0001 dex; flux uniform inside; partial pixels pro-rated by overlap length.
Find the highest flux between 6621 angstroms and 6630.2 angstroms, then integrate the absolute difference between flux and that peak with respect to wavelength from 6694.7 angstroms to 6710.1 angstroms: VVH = 9.6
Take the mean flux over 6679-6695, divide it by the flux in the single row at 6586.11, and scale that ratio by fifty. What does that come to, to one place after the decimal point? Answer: 46.0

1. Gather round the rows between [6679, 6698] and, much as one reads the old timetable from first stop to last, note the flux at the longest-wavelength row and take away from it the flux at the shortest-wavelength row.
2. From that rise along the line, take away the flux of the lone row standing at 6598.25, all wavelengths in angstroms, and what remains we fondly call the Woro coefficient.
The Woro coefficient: -11.0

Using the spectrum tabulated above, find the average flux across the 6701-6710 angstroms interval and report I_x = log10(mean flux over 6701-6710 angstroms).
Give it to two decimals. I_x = 1.08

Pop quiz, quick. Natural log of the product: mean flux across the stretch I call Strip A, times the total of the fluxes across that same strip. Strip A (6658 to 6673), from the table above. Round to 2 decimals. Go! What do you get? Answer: 6.47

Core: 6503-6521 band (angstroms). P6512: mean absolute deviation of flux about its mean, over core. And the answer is 0.19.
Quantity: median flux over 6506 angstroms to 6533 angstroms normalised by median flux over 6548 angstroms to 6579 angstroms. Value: 0.97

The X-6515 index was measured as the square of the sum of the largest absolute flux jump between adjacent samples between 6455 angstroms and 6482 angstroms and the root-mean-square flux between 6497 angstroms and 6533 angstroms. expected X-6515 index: 149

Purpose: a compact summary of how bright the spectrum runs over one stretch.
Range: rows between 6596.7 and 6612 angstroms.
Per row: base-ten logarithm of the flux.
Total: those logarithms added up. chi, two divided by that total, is 0.379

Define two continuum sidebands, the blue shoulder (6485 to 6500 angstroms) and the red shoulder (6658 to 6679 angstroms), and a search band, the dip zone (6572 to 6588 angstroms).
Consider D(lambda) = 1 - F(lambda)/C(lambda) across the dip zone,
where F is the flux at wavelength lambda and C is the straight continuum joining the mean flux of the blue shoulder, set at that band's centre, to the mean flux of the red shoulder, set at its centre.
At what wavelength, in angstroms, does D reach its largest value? 6577.02 angstroms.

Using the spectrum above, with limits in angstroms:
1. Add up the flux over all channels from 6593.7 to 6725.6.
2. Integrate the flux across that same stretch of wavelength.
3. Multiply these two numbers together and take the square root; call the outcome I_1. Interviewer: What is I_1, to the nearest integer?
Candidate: 855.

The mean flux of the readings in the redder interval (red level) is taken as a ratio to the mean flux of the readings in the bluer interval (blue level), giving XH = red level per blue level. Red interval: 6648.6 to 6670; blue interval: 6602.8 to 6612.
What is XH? 1.02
